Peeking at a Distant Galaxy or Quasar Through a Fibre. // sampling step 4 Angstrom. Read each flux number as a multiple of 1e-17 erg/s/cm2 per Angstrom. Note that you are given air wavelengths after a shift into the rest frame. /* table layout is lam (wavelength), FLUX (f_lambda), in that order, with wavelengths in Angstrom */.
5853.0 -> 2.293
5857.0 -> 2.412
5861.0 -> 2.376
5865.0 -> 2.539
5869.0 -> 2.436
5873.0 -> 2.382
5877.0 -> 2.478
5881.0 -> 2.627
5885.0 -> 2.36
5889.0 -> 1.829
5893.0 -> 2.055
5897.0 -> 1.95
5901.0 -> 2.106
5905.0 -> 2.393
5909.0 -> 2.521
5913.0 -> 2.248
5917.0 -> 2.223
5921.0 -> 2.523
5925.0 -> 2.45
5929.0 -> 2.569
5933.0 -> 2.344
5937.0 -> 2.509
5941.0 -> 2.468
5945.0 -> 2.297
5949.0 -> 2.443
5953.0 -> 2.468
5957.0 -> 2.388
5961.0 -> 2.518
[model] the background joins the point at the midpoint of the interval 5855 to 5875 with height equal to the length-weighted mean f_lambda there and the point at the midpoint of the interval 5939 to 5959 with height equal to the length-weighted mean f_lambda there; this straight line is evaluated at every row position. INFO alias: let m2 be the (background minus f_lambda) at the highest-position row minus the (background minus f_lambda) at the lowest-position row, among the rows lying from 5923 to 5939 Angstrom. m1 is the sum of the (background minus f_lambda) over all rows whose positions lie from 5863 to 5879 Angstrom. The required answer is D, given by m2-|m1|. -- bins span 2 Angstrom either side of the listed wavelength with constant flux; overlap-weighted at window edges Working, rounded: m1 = -0.12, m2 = -0.06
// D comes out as -0.185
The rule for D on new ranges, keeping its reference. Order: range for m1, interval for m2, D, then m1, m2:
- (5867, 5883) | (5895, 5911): -0.788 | -0.21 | -0.57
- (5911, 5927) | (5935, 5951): -0.167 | 0.23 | 0.06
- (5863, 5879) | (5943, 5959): -0.217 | -0.12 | -0.09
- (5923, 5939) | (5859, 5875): -0.215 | -0.21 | -0.01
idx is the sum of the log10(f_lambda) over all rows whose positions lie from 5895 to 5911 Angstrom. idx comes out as 1.39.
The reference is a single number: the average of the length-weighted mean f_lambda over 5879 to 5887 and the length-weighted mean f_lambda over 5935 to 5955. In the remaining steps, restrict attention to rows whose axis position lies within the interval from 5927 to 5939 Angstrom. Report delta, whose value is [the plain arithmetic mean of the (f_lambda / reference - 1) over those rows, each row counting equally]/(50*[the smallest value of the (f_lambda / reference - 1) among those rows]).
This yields -0.001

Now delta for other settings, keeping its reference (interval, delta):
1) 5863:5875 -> 0.003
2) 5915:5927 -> 0.005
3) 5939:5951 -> 0.007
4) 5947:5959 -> 0.008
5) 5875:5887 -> -0.004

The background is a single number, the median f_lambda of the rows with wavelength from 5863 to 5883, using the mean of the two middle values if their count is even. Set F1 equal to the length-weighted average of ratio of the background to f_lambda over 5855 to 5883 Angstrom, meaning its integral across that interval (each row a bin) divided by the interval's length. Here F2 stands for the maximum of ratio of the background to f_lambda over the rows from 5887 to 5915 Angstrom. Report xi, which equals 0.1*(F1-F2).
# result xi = -0.035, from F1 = 1.01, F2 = 1.35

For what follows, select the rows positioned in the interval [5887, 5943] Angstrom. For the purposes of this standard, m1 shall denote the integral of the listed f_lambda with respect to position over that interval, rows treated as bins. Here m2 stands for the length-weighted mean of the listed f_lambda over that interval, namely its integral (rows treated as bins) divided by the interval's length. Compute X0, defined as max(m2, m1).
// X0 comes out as 129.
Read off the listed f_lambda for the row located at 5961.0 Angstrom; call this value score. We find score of 2.518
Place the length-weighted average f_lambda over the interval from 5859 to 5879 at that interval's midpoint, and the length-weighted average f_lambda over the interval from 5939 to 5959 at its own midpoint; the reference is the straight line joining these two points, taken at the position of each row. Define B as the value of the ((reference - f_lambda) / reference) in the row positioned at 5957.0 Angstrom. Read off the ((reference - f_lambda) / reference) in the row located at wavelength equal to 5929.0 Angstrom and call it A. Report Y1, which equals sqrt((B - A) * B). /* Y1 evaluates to 0.025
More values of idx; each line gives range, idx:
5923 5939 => 1.57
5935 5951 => 1.54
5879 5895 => 1.37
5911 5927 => 1.49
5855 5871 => 1.55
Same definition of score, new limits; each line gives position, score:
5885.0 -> 2.36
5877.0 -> 2.478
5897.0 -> 1.95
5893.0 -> 2.055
